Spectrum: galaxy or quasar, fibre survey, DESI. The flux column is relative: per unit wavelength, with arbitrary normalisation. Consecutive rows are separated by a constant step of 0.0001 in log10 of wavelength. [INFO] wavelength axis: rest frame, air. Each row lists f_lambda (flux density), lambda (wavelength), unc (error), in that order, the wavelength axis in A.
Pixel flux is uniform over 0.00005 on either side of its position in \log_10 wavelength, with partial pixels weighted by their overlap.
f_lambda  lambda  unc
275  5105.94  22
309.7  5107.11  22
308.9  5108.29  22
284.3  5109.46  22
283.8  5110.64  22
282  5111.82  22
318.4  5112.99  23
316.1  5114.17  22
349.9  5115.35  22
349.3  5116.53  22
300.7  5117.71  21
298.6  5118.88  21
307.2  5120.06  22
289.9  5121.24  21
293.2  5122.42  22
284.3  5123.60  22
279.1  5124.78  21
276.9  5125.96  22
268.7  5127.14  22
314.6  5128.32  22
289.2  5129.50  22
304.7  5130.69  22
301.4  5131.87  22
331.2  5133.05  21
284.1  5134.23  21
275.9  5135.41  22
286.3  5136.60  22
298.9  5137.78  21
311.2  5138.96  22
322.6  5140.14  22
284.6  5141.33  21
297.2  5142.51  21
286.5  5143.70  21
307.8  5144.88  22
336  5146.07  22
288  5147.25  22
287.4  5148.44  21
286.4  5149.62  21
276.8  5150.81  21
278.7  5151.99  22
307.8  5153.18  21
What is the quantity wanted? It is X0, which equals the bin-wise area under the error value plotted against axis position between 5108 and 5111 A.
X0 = 66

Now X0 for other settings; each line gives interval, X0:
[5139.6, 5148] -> 181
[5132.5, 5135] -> 53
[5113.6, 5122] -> 181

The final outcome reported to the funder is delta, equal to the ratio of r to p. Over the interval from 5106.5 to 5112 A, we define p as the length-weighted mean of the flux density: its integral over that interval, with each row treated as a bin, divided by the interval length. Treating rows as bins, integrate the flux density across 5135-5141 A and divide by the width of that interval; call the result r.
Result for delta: 1.01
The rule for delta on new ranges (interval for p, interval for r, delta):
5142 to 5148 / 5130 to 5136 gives 0.99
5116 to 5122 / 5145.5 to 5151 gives 0.96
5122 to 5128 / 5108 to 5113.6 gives 1.05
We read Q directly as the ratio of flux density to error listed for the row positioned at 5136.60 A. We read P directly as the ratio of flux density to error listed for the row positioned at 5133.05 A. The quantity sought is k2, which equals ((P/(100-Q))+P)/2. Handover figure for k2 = 7.98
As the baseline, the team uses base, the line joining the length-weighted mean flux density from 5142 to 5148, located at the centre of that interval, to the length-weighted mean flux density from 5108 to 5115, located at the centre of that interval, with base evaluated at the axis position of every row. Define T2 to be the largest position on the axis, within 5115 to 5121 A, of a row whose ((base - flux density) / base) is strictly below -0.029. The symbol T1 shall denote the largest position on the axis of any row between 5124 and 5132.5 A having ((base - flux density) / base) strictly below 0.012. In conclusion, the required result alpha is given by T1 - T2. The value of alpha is 15.3 A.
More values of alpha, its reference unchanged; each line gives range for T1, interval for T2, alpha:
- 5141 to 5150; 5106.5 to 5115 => 31.9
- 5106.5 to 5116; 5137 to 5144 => -24.8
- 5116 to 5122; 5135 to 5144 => -20.1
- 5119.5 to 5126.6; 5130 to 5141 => -20.1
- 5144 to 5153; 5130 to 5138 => 13.0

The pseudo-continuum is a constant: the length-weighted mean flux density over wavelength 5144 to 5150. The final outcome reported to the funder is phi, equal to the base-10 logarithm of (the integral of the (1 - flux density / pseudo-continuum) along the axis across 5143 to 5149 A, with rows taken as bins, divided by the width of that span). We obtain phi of -3.8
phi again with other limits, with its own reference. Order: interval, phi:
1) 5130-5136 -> -2.2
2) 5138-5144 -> -3.2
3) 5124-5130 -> -1.3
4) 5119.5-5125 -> -1.5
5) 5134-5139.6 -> -1.5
